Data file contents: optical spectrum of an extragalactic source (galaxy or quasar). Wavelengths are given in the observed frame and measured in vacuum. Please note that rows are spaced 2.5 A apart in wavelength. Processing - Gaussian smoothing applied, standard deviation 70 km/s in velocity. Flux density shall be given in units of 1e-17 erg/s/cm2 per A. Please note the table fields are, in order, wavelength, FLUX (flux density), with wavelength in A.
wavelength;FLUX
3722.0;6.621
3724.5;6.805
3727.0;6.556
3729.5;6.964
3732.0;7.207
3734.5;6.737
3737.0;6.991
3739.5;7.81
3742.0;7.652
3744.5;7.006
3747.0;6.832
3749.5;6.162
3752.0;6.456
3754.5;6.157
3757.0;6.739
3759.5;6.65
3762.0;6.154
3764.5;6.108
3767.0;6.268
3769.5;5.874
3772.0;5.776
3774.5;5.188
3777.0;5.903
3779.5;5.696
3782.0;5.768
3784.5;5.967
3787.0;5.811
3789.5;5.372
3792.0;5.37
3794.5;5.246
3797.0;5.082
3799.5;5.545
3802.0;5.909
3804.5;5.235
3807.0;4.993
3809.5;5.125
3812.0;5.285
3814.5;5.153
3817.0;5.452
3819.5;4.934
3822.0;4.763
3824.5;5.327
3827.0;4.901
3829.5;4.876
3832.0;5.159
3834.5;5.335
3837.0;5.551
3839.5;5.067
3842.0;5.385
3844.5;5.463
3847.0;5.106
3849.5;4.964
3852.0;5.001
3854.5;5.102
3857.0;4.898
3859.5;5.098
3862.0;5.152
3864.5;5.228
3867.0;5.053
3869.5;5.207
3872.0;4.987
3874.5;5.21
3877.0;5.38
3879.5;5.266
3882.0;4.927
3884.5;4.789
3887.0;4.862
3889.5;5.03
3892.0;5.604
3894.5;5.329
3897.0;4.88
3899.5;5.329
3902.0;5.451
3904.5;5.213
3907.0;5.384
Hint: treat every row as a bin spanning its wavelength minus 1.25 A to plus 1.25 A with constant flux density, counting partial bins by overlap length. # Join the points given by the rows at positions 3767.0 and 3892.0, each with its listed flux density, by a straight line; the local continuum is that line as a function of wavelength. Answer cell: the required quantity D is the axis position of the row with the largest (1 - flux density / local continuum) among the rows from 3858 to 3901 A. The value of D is 3884.5 A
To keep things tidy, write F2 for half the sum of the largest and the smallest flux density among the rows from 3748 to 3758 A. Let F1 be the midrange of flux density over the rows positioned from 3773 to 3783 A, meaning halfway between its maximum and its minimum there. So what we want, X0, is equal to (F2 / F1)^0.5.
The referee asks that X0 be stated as 1.08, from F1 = 5.5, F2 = 6.45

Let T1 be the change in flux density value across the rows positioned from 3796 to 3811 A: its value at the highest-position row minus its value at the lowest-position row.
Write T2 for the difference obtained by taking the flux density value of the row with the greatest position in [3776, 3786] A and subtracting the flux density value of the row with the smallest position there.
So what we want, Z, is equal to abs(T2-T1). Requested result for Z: 0.02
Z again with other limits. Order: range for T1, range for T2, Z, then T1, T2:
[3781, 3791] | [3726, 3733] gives 1.05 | -0.4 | 0.7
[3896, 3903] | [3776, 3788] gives 0.66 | 0.6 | -0.1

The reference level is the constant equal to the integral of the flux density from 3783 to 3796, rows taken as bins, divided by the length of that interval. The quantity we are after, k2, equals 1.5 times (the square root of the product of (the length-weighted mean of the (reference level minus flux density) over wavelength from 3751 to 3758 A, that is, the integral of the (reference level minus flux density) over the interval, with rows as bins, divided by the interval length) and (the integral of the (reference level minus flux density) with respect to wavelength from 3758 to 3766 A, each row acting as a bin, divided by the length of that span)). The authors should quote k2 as 1.24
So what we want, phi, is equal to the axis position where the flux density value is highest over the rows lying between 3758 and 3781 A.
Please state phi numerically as 3759.5 A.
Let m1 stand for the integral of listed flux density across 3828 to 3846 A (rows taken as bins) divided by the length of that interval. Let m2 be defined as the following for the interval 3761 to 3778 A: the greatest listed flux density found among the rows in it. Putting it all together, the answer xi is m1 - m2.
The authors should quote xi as -1.0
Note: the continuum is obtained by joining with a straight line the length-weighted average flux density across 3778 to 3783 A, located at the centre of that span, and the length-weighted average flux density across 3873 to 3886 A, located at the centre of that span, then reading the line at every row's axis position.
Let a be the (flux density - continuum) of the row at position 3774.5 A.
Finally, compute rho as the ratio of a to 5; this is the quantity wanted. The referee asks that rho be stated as -0.12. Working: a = -0.6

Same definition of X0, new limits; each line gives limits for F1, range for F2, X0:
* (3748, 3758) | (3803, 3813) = 0.89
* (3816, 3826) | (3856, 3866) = 1.00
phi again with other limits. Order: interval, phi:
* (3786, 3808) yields 3802.0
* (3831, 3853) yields 3837.0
